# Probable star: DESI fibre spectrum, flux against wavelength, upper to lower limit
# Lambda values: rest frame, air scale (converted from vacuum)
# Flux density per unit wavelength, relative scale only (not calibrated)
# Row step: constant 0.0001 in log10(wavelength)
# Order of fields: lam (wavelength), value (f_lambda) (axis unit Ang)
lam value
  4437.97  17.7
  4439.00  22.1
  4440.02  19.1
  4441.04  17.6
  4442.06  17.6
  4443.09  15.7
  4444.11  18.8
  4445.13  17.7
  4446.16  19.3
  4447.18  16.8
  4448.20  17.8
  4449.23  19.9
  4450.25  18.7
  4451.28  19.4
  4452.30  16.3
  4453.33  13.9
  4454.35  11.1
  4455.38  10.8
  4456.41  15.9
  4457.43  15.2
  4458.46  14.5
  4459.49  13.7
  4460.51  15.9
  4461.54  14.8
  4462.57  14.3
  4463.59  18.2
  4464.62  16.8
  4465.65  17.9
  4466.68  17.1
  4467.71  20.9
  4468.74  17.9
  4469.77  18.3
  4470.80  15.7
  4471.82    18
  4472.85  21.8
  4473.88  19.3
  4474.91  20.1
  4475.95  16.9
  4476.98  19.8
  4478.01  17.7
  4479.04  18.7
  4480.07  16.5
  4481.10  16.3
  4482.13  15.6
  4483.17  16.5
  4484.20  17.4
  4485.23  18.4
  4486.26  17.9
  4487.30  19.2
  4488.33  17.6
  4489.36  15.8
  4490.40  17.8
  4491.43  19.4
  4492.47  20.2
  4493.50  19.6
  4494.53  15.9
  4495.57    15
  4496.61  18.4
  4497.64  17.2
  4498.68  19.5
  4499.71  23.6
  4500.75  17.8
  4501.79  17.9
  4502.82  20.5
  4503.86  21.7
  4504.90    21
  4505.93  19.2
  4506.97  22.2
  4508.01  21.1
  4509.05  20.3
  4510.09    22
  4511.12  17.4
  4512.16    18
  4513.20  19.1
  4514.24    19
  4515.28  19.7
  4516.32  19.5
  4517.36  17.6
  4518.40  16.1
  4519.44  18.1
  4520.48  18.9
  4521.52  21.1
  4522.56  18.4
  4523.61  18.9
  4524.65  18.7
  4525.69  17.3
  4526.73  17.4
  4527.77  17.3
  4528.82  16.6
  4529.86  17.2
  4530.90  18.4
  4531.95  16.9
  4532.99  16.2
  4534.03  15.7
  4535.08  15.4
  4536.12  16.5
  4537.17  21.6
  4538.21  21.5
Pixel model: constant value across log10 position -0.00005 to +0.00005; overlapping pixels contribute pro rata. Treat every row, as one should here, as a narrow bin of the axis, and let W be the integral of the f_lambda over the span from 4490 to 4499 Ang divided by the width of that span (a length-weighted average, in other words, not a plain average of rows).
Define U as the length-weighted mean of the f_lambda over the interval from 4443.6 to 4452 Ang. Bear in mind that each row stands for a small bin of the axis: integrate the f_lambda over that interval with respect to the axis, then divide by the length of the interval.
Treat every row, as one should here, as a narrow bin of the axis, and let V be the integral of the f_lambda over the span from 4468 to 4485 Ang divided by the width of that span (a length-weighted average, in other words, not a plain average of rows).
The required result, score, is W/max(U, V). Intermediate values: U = 18.5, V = 18.0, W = 18.1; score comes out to 0.98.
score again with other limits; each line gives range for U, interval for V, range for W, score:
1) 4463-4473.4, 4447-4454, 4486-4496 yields 0.98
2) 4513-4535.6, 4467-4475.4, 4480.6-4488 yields 0.91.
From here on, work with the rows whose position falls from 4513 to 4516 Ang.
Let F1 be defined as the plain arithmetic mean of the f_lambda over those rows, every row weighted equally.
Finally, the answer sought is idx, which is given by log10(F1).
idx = 1.28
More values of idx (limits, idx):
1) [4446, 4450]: 1.27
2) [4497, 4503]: 1.29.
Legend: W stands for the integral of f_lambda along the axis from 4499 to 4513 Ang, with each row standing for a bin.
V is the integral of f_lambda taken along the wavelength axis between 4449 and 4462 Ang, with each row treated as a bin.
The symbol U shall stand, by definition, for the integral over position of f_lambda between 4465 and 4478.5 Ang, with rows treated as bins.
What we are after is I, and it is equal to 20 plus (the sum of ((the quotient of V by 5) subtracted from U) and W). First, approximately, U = 250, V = 199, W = 283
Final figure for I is 513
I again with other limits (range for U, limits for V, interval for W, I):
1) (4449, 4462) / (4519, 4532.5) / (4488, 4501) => 408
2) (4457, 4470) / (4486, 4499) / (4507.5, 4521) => 445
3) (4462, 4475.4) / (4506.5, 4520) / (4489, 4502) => 450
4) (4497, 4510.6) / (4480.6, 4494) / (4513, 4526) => 491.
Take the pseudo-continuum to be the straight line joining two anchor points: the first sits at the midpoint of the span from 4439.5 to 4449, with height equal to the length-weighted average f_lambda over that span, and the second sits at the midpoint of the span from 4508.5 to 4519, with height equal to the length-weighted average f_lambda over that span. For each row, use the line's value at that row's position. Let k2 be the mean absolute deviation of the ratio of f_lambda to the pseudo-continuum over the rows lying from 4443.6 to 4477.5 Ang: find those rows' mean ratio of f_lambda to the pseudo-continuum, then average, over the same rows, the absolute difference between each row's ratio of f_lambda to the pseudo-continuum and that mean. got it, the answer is 0.11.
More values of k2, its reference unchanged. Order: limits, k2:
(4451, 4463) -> 0.09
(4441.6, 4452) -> 0.06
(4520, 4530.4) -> 0.06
